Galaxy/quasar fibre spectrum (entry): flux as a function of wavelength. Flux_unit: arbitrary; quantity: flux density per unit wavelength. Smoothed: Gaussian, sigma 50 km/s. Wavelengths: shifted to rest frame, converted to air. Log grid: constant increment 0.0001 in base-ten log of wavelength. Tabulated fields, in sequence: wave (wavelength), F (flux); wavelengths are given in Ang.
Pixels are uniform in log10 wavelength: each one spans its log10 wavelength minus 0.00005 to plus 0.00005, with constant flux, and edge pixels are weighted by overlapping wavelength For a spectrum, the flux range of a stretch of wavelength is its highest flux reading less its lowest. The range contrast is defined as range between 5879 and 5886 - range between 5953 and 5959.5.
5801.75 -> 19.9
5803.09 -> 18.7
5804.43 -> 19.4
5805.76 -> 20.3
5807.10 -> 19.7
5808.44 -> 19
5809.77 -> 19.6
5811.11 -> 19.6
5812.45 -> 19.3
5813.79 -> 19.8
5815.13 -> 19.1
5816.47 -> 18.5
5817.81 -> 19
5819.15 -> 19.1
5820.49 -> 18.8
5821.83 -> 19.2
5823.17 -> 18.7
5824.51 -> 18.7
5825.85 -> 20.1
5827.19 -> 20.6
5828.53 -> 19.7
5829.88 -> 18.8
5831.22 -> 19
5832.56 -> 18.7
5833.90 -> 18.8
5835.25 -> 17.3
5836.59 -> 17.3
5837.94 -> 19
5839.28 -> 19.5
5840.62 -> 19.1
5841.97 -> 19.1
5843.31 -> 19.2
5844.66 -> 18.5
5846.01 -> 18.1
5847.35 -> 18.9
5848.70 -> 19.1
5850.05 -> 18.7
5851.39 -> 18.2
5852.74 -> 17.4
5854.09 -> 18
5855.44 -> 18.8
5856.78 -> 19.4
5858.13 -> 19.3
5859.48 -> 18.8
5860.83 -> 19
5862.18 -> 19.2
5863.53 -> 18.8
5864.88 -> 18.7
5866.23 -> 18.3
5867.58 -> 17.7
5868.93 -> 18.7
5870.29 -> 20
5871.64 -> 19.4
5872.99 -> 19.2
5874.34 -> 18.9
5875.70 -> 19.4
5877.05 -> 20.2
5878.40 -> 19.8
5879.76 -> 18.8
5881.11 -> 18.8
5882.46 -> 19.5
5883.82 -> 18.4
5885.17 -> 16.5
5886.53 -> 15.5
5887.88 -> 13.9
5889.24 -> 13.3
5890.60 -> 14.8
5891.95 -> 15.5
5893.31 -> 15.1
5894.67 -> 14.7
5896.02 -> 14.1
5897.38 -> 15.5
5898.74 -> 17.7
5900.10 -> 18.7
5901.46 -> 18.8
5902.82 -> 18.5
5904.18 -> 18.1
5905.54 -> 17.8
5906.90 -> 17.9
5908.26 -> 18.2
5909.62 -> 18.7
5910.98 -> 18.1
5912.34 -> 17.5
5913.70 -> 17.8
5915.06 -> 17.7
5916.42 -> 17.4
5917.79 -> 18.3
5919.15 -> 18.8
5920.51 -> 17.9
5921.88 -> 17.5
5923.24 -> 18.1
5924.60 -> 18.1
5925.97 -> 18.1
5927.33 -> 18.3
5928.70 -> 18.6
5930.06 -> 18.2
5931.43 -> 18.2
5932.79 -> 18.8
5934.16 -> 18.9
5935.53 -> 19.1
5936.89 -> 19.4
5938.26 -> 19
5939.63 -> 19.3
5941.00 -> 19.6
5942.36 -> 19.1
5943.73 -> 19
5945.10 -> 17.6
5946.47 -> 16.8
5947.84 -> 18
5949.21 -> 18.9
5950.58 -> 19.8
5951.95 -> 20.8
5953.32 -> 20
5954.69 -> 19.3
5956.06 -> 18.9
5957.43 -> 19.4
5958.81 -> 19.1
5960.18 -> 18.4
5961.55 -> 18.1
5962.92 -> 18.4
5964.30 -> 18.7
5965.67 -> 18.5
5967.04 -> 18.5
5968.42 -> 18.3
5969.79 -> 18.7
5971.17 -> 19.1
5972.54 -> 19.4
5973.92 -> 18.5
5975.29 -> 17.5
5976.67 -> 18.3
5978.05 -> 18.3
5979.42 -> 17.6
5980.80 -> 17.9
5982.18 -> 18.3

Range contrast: 2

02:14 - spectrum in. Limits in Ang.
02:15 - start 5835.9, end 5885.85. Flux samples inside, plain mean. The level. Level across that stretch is 18.8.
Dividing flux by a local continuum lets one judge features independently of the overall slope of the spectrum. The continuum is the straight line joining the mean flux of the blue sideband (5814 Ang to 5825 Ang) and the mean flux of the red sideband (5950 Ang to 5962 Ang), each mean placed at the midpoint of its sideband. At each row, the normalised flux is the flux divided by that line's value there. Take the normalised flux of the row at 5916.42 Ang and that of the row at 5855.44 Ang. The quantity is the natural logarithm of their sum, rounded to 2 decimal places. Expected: 0.64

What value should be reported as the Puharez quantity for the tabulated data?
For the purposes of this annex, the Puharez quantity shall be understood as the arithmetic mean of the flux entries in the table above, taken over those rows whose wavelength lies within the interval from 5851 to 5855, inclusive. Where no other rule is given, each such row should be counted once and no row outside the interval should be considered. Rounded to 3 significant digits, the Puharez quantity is 17.9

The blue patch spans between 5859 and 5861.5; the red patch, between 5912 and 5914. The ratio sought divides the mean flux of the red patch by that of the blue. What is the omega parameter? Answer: 0.93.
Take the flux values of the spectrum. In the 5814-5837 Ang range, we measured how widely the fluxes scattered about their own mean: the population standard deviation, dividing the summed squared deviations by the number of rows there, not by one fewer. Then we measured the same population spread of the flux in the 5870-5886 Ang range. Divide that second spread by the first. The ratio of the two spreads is 1.2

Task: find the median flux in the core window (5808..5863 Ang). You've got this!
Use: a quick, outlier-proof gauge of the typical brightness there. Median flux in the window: 19.0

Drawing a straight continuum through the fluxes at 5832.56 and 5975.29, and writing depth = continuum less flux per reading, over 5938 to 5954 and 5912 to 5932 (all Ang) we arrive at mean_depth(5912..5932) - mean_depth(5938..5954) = 1.2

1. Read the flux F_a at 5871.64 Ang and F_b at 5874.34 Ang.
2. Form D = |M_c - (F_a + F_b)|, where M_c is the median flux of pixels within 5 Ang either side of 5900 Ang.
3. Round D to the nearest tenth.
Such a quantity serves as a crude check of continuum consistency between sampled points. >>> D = 20.2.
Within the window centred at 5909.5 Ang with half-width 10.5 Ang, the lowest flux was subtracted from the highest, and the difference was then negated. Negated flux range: -1.40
